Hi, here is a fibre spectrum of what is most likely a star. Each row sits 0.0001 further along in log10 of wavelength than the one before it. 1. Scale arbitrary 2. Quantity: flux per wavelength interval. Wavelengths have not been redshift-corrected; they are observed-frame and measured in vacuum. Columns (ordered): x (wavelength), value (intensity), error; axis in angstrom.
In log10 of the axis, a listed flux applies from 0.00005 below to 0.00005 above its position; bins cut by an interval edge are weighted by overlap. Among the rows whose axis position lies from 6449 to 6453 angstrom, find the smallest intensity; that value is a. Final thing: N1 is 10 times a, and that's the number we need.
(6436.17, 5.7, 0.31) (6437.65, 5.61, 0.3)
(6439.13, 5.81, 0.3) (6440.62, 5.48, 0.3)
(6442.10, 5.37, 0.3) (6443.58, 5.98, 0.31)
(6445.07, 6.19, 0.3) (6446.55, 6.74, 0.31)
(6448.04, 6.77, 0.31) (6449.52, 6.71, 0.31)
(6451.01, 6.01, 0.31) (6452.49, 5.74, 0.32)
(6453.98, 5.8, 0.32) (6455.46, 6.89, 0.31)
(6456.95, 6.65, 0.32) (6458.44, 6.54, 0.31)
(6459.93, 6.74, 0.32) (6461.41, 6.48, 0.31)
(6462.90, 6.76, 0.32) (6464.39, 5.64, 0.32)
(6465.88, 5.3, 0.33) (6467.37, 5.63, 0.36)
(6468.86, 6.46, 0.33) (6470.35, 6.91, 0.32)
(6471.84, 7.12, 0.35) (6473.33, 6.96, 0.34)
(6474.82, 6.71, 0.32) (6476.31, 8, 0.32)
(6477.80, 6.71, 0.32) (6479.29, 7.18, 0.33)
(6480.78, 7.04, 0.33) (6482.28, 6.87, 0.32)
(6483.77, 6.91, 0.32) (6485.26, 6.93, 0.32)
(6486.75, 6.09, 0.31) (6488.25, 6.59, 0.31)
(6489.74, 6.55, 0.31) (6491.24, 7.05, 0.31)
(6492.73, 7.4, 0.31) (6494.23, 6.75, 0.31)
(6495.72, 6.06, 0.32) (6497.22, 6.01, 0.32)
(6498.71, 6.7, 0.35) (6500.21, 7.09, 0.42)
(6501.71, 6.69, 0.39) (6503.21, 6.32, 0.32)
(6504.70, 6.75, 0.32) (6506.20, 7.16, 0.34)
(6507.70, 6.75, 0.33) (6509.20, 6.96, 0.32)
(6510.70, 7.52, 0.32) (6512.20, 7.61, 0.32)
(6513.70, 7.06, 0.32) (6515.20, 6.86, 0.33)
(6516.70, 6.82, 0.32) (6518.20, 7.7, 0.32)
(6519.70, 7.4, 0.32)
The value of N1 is 57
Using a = 5.74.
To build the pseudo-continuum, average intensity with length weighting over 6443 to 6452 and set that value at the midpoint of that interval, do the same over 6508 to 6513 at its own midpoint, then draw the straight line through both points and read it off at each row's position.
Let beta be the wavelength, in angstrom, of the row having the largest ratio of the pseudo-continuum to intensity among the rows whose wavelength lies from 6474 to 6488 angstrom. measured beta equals 6486.75 angstrom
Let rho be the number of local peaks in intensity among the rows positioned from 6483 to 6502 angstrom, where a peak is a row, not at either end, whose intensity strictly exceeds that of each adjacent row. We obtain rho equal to 4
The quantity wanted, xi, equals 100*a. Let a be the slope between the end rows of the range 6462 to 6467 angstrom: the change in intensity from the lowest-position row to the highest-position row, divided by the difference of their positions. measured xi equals -49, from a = -0.49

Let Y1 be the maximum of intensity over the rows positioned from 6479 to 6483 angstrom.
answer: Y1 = 7.18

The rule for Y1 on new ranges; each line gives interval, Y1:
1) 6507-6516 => 7.61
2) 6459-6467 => 6.76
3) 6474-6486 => 8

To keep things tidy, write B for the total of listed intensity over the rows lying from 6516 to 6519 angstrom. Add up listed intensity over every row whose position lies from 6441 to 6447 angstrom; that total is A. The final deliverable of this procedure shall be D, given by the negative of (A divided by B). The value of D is -1.67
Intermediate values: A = 24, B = 15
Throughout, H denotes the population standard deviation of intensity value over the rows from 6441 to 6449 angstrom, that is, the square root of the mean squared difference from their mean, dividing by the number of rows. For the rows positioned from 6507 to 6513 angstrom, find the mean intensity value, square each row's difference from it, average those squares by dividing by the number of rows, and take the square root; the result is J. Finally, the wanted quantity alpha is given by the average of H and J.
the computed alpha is 0.44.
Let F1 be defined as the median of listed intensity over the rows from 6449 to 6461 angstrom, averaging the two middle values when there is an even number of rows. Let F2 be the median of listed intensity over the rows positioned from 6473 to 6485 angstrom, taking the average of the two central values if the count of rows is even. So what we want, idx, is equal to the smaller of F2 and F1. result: 6.6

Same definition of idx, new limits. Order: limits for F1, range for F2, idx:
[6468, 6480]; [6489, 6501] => 6.7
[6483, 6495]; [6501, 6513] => 6.8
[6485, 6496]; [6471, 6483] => 6.7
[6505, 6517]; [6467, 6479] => 6.8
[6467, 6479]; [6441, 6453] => 6.1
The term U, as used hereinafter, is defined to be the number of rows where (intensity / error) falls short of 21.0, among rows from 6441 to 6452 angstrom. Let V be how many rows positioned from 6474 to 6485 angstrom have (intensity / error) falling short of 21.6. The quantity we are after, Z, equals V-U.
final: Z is 1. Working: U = 4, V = 5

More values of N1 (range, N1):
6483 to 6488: 61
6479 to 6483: 69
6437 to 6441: 55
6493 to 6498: 60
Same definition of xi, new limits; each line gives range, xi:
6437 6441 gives -4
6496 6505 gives 10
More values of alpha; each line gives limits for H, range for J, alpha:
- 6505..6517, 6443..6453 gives 0.35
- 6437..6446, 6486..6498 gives 0.38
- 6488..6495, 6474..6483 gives 0.38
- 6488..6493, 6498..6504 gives 0.31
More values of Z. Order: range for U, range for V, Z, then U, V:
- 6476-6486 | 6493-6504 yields 5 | 1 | 6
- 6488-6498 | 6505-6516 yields 1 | 2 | 3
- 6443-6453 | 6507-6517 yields -1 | 4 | 3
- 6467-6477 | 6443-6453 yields -1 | 5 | 4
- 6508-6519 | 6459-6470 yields 6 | 1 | 7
